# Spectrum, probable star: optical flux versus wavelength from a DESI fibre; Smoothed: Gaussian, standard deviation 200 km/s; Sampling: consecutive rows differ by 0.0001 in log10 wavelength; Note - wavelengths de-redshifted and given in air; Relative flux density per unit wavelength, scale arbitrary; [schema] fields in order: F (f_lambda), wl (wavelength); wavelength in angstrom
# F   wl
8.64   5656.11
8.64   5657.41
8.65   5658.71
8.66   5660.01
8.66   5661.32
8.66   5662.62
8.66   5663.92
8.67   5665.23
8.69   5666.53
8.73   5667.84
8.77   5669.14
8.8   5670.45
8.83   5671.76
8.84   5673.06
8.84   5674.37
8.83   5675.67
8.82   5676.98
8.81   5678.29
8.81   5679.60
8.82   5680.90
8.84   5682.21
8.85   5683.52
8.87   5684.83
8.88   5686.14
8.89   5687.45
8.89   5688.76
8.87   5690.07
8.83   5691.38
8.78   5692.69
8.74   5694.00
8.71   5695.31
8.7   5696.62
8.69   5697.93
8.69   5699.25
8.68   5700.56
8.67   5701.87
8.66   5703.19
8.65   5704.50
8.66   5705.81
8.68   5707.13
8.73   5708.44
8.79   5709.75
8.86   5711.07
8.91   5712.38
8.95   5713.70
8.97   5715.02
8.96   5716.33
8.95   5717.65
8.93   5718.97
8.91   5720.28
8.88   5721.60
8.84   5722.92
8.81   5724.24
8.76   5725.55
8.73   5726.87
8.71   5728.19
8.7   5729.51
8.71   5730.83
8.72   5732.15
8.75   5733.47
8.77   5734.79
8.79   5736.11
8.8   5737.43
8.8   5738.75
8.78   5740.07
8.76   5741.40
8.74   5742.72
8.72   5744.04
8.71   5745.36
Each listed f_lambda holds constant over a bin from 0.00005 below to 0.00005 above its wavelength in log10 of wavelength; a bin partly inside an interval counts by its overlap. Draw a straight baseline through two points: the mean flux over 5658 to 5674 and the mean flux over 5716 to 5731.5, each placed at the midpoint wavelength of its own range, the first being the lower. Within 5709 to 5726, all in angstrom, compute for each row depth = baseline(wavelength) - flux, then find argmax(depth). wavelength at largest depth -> 5725.55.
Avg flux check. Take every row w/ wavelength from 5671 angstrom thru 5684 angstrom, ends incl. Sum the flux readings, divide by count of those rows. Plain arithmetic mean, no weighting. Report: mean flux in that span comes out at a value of 8.83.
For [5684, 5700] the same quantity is 8.79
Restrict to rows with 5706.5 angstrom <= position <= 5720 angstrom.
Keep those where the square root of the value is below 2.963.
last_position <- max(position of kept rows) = 5708.44 angstrom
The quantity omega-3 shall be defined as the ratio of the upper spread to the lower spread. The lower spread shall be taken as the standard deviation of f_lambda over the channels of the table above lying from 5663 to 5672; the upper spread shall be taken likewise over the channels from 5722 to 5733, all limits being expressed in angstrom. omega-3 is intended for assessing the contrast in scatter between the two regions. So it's 0.8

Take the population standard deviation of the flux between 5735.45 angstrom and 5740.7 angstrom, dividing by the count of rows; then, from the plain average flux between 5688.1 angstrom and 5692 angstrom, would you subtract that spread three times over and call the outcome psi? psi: 8.84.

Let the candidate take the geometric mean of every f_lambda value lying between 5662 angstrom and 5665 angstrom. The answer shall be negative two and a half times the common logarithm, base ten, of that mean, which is -2.344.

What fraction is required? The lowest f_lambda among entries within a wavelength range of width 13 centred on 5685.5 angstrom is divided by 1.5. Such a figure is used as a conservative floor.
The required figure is 5.87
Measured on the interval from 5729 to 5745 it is 5.80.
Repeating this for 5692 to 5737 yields 5.77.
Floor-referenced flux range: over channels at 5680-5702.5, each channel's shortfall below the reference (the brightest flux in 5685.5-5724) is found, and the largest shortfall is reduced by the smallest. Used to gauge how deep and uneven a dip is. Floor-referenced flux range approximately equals 0.220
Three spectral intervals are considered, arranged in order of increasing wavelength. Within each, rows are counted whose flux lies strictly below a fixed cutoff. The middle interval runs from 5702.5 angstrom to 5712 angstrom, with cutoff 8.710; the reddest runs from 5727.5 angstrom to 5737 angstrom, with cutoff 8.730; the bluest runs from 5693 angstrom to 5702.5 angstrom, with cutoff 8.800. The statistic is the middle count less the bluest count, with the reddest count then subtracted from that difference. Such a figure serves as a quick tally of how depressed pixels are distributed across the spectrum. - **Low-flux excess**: -7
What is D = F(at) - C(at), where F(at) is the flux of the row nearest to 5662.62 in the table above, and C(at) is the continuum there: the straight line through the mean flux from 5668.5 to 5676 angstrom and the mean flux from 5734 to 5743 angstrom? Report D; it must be -0.16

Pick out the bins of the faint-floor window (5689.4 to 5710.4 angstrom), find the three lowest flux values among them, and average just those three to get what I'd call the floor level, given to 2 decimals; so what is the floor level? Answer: 8.66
